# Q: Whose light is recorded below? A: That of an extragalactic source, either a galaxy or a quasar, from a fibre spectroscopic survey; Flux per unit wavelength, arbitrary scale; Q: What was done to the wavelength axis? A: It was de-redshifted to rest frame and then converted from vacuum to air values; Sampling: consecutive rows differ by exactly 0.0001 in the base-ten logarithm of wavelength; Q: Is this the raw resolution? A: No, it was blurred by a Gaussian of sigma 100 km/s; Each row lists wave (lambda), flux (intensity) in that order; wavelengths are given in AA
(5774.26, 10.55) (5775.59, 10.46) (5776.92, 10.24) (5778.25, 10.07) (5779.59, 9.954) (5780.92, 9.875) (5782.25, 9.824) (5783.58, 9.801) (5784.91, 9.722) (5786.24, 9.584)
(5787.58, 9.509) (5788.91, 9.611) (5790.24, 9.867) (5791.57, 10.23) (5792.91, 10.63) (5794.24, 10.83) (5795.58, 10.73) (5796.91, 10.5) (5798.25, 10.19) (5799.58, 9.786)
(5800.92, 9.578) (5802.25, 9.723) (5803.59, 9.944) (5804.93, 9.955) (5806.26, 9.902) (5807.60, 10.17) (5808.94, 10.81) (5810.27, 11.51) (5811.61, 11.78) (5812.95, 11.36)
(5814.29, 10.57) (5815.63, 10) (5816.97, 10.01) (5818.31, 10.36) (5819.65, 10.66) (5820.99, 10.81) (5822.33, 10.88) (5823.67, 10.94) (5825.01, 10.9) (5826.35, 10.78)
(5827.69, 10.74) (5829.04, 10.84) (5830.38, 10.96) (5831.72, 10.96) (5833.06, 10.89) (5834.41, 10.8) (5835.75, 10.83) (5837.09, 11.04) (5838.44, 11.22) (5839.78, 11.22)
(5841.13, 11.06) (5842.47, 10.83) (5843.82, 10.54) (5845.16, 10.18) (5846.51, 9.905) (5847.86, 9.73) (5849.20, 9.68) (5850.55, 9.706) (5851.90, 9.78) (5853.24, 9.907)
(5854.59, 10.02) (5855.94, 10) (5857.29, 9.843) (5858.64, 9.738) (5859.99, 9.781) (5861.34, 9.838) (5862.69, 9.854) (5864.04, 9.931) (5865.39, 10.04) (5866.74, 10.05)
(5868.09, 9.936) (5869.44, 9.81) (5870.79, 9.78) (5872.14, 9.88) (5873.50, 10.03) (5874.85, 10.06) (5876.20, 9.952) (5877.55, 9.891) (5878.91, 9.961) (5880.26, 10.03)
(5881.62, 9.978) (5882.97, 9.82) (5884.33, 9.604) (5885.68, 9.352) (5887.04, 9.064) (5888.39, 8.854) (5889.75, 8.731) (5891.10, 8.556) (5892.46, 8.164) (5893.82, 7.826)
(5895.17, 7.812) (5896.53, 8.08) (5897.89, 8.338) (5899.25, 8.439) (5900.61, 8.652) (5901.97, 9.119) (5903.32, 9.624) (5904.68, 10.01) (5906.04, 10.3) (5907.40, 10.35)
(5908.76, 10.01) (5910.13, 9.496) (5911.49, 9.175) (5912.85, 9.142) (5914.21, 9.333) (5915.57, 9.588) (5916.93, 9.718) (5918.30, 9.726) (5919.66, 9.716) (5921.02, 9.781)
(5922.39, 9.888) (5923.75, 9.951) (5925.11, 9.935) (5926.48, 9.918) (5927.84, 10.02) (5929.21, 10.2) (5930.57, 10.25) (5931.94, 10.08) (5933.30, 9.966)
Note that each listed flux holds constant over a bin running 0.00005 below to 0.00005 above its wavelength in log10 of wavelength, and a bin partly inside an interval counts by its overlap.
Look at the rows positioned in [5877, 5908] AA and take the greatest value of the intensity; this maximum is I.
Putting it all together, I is 10.35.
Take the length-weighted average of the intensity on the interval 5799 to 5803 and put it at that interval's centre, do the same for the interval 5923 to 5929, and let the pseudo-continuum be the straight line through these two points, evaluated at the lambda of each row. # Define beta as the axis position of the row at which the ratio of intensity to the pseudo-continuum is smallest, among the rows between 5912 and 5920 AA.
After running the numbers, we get 5912.85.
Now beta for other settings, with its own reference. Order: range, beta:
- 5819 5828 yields 5819.65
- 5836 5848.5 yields 5847.86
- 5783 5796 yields 5787.58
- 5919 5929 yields 5919.66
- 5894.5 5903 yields 5895.17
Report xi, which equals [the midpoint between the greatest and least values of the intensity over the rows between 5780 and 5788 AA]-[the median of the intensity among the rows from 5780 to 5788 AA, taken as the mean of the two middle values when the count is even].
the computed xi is -0.07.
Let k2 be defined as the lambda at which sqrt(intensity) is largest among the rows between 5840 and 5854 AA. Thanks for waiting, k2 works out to 5841.13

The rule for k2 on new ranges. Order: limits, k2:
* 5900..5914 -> 5907.40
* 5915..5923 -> 5922.39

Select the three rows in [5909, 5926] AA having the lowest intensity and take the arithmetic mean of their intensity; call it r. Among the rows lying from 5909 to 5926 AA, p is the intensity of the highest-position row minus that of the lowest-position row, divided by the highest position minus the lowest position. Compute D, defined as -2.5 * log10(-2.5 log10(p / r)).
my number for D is -1.99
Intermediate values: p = 0.029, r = 9.2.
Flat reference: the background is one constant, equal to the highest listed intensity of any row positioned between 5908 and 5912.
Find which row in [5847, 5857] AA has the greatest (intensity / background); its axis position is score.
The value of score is 5854.59 AA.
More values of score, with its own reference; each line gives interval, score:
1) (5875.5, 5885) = 5880.26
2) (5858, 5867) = 5866.74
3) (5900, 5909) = 5907.40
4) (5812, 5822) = 5812.95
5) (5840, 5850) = 5841.13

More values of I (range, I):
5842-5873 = 10.83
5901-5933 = 10.35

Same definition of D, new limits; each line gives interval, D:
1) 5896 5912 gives -1.78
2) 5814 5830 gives -2.09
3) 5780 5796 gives -1.86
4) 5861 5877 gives -2.23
